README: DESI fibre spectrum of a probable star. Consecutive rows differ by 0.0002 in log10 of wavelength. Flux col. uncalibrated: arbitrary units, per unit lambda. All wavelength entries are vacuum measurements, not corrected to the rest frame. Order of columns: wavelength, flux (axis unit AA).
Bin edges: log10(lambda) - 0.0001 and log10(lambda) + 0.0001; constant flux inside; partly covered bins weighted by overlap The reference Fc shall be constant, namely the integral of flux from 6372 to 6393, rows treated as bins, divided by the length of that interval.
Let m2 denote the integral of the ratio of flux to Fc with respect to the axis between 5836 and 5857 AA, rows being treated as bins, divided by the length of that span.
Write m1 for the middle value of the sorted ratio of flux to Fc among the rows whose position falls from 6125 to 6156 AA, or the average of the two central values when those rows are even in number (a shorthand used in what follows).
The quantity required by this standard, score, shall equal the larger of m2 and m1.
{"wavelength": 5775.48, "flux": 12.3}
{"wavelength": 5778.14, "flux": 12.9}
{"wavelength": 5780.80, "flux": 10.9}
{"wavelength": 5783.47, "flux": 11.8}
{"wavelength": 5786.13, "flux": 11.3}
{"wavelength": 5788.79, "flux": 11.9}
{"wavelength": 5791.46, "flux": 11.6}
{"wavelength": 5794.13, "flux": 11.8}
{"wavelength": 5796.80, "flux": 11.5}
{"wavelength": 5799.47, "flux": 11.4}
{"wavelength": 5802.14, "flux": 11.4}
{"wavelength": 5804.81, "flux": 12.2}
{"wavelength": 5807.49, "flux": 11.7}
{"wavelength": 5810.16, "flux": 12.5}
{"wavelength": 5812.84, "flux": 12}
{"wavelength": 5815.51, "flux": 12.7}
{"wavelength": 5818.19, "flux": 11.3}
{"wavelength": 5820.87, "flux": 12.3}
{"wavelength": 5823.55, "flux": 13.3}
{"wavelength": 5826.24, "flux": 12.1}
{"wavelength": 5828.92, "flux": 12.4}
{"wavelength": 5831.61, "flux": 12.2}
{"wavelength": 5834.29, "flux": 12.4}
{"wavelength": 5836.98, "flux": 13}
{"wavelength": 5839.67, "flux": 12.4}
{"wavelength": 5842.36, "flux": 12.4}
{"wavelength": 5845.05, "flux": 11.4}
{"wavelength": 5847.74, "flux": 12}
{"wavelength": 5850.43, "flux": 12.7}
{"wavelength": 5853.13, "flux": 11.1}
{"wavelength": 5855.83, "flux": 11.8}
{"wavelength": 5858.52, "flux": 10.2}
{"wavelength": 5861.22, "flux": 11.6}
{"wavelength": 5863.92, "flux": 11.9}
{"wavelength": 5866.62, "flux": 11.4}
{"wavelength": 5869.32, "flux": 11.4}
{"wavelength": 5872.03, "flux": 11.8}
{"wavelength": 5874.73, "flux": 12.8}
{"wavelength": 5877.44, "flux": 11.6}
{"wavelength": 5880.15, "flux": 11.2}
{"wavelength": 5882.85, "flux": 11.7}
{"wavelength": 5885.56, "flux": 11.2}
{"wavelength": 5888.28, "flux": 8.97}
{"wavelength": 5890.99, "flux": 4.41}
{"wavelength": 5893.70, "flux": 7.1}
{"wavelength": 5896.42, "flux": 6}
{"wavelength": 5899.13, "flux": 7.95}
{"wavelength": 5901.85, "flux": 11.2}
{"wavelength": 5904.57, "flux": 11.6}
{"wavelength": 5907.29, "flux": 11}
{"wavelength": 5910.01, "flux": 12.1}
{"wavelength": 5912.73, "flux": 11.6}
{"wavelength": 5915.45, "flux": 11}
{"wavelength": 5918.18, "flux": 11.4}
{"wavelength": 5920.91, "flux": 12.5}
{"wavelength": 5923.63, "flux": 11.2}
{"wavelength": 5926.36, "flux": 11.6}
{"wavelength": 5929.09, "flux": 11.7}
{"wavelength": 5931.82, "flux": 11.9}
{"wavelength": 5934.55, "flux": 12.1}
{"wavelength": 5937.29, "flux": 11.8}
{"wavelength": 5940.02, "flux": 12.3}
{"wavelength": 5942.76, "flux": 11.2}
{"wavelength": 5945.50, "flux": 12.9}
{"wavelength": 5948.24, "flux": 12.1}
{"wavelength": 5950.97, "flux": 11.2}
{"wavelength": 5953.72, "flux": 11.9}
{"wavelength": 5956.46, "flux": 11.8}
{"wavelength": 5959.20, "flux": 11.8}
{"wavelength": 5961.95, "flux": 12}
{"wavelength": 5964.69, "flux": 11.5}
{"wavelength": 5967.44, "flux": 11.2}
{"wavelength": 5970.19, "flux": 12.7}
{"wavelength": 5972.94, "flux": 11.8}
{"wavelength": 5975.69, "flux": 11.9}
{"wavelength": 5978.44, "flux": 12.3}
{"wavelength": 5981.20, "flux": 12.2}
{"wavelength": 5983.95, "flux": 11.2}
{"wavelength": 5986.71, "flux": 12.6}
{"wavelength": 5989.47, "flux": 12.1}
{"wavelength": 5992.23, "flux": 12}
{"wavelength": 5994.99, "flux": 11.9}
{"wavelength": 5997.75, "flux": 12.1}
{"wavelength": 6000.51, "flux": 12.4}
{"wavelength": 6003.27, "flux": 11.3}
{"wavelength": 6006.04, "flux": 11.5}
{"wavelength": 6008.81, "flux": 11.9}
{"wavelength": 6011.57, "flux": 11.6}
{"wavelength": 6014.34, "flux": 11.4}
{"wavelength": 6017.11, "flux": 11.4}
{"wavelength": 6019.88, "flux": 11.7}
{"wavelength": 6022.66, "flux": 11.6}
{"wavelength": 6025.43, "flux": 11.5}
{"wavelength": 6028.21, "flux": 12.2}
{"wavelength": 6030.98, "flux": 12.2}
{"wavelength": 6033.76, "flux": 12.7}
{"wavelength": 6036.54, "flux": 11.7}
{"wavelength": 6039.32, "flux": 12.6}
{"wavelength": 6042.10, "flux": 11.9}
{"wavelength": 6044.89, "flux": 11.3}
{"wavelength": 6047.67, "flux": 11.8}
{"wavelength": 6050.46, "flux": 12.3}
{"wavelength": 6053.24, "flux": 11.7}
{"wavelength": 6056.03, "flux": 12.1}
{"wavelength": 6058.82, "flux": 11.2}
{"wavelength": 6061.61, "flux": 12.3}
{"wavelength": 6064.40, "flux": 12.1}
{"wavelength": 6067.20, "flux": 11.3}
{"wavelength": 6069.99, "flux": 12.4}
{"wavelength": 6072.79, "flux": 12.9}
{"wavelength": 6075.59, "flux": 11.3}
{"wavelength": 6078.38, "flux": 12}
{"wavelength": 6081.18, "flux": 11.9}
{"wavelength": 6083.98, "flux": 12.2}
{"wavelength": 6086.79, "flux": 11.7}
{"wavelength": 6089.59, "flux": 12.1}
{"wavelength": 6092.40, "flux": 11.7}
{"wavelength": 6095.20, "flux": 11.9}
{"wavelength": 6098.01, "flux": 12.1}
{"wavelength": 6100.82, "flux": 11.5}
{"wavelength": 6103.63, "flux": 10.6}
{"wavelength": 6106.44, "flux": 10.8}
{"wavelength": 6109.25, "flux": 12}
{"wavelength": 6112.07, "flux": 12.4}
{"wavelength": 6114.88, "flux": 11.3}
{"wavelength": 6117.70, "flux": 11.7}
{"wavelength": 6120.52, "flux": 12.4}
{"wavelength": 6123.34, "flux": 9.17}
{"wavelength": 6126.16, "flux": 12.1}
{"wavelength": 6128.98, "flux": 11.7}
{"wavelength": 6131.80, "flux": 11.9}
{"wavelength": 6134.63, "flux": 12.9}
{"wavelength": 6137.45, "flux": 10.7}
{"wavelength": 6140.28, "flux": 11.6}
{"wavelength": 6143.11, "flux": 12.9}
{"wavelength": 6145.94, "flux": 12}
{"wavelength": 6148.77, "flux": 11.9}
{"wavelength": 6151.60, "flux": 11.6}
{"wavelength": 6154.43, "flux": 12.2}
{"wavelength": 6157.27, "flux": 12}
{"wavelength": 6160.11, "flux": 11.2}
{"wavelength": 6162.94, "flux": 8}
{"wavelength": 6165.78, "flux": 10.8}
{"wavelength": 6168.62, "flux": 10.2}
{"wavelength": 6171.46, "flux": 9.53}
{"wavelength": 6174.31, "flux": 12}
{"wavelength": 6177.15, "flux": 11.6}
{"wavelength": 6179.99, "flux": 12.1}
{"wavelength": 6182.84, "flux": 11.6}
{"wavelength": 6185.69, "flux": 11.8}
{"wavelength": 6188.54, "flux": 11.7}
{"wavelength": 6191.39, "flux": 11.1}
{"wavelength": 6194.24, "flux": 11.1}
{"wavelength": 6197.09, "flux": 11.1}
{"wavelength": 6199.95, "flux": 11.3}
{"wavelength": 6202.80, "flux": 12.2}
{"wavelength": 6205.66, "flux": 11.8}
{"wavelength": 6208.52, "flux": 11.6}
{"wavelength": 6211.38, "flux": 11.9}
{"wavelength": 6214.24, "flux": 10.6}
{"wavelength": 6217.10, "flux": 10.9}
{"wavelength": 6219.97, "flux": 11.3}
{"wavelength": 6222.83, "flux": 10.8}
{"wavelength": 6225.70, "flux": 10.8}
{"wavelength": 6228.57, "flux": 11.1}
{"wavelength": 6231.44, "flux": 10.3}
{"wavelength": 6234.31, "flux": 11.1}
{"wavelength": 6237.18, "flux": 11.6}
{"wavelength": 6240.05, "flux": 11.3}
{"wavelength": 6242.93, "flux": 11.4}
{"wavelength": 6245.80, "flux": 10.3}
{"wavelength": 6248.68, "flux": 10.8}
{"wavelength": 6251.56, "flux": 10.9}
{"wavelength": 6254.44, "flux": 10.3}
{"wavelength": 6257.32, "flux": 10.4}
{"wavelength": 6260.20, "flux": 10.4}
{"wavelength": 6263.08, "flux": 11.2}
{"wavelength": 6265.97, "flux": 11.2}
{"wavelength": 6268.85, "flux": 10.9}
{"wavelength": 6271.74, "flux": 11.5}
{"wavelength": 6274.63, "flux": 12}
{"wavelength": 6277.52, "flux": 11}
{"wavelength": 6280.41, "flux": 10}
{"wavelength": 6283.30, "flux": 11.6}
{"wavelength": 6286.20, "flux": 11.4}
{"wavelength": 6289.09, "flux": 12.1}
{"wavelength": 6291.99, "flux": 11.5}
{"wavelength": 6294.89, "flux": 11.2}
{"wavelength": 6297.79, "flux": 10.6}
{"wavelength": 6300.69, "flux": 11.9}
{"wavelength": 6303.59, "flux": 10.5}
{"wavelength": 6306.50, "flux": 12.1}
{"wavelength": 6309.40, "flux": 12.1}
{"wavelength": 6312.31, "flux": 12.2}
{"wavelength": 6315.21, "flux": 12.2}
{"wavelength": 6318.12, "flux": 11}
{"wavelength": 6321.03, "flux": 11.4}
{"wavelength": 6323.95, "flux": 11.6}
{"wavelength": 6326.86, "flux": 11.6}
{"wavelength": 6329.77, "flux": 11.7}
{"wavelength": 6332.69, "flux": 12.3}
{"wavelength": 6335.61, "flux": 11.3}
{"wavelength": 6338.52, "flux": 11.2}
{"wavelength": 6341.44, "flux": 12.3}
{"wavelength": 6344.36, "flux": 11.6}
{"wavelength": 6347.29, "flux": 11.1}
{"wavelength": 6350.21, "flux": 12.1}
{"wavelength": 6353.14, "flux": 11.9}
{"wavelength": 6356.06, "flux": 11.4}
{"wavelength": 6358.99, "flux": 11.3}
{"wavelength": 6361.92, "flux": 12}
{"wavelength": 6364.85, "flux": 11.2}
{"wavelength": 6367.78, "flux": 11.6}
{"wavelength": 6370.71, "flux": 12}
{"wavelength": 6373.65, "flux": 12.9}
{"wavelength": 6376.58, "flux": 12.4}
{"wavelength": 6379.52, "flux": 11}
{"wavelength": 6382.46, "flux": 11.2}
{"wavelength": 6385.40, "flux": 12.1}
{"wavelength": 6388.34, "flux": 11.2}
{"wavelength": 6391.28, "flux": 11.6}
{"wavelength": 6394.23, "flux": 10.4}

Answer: 1.03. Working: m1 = 1.012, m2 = 1.03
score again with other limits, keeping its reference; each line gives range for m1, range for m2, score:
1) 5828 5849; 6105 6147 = 1.05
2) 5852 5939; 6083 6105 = 1.00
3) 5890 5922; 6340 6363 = 1.00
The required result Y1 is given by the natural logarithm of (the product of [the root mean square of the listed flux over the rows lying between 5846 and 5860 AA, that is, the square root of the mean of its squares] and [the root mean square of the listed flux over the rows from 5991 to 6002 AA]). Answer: 4.94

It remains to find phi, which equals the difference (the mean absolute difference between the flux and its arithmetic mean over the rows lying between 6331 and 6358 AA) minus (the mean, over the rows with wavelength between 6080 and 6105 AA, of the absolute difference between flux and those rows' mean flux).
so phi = 0.1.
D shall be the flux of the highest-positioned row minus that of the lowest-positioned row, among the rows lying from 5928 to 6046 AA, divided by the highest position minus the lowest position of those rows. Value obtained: -0.003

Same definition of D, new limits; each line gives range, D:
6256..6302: 0.035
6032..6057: -0.027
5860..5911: 0.010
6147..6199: -0.017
